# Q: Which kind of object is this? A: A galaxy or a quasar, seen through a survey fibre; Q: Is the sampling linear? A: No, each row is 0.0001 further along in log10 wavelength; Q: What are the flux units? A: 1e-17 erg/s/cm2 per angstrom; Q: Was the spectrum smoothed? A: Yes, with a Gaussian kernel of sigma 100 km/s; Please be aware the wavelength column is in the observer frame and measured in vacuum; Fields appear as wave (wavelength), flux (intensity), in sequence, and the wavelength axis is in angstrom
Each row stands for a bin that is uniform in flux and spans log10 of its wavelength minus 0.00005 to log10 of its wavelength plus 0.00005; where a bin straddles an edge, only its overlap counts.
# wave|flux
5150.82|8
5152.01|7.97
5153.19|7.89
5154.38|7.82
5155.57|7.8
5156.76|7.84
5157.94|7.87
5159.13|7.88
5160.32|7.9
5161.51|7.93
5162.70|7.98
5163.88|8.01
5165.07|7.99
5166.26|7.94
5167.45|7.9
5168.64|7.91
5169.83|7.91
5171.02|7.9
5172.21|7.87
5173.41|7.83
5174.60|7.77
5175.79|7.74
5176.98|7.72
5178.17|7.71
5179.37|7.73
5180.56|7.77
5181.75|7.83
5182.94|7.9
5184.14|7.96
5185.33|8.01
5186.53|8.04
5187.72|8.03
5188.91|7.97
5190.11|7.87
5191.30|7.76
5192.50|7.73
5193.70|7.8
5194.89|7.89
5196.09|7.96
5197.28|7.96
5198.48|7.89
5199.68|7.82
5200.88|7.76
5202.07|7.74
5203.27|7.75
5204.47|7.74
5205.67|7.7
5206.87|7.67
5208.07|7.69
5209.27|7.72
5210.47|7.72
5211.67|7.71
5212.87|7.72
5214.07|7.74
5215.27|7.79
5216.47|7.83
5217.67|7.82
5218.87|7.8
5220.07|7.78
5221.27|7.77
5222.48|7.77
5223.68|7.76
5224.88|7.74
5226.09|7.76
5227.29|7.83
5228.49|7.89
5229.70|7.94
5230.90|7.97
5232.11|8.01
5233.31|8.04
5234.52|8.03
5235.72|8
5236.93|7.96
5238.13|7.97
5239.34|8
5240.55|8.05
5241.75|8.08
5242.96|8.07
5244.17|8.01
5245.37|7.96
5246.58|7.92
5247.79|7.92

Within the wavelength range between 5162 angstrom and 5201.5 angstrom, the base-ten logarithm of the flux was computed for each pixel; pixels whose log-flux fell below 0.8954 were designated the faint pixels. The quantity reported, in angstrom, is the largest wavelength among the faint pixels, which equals 5200.88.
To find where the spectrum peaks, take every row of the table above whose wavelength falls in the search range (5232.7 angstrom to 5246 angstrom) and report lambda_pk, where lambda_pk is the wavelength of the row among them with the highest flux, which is 5241.75 angstrom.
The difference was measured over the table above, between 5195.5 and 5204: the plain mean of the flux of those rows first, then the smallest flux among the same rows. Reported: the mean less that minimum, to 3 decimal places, 0.100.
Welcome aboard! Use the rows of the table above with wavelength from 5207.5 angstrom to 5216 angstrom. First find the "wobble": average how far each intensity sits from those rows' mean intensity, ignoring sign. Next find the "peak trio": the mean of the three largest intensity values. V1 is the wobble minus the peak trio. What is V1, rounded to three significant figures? -7.73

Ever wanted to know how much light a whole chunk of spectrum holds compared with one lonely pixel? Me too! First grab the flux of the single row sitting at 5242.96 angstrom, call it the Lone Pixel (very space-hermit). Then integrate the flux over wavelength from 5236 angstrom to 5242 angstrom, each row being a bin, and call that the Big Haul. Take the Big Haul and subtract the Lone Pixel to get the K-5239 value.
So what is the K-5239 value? 40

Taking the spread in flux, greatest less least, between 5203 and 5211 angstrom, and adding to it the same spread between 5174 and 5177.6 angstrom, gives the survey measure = 0.13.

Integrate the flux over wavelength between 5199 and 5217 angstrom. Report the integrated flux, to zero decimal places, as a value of 139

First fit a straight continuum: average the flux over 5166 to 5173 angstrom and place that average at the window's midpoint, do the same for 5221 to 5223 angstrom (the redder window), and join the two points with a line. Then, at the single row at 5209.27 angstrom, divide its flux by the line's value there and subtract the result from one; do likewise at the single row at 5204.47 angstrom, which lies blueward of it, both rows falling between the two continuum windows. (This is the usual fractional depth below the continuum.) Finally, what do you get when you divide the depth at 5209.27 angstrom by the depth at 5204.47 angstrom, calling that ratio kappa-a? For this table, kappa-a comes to 1.1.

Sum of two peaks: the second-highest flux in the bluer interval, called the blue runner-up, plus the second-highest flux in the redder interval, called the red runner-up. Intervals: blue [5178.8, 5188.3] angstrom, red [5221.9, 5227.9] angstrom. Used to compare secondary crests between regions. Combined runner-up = 15.8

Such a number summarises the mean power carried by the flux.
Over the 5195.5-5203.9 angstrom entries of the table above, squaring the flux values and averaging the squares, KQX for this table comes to 61.5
